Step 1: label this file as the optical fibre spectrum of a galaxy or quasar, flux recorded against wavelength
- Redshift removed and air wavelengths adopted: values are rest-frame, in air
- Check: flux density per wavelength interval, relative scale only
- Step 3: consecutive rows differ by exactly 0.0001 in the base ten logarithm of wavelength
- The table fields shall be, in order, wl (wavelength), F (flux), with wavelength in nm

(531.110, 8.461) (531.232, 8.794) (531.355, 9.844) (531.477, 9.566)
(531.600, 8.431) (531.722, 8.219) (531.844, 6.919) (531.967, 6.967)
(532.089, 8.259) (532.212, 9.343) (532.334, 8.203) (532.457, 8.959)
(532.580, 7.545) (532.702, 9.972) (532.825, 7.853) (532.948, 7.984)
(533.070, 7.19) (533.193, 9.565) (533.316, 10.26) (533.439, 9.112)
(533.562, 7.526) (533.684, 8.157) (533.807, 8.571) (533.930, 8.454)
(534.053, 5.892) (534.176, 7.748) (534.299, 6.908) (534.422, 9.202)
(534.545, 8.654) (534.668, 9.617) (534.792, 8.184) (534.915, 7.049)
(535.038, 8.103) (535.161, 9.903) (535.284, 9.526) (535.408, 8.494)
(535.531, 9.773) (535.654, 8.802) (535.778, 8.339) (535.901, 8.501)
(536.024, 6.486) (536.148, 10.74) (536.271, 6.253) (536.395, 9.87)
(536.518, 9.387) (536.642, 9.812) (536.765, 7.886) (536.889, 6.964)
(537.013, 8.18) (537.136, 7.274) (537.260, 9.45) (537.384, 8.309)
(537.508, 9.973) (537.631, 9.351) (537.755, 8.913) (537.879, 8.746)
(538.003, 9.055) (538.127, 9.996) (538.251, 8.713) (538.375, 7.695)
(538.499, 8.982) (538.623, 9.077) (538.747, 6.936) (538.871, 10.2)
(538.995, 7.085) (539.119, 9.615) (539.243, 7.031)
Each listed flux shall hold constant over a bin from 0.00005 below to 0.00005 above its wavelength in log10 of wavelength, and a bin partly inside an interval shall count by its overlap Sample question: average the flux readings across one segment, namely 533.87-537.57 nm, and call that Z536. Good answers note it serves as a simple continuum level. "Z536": 8.46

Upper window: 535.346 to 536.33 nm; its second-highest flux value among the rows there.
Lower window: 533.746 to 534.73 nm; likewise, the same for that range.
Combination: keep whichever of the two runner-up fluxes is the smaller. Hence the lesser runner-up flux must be 9.20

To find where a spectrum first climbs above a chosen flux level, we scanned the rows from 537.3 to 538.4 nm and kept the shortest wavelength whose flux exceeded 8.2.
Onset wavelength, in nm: 537.384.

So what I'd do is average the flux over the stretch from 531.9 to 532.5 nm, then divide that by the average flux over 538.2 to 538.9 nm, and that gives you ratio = 0.97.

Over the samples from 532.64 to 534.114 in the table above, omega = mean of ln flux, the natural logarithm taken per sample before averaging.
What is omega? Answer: 2.12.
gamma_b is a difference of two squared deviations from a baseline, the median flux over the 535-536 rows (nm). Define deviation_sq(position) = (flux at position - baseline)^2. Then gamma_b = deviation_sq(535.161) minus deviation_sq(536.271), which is -4.2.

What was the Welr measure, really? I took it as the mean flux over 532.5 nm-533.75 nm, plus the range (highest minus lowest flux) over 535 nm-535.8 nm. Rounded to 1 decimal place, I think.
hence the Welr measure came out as 10.3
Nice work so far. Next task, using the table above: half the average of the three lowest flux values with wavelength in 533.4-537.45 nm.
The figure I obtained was 3.11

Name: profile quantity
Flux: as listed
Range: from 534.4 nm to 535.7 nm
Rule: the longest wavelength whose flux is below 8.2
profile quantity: 535.038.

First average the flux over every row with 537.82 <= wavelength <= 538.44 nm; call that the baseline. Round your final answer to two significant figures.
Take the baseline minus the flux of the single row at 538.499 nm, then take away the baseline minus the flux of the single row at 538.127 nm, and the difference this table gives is 1.0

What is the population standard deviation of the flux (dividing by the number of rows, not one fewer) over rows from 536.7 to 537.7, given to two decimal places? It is 1.01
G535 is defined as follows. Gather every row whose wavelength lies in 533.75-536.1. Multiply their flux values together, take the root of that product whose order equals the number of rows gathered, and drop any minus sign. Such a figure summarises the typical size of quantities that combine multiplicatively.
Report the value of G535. 8.3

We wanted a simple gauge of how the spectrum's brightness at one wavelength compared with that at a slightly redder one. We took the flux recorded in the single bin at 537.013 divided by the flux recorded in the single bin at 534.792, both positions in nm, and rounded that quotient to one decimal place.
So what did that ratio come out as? 1.0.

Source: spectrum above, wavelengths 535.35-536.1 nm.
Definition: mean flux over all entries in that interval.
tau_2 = 8.4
